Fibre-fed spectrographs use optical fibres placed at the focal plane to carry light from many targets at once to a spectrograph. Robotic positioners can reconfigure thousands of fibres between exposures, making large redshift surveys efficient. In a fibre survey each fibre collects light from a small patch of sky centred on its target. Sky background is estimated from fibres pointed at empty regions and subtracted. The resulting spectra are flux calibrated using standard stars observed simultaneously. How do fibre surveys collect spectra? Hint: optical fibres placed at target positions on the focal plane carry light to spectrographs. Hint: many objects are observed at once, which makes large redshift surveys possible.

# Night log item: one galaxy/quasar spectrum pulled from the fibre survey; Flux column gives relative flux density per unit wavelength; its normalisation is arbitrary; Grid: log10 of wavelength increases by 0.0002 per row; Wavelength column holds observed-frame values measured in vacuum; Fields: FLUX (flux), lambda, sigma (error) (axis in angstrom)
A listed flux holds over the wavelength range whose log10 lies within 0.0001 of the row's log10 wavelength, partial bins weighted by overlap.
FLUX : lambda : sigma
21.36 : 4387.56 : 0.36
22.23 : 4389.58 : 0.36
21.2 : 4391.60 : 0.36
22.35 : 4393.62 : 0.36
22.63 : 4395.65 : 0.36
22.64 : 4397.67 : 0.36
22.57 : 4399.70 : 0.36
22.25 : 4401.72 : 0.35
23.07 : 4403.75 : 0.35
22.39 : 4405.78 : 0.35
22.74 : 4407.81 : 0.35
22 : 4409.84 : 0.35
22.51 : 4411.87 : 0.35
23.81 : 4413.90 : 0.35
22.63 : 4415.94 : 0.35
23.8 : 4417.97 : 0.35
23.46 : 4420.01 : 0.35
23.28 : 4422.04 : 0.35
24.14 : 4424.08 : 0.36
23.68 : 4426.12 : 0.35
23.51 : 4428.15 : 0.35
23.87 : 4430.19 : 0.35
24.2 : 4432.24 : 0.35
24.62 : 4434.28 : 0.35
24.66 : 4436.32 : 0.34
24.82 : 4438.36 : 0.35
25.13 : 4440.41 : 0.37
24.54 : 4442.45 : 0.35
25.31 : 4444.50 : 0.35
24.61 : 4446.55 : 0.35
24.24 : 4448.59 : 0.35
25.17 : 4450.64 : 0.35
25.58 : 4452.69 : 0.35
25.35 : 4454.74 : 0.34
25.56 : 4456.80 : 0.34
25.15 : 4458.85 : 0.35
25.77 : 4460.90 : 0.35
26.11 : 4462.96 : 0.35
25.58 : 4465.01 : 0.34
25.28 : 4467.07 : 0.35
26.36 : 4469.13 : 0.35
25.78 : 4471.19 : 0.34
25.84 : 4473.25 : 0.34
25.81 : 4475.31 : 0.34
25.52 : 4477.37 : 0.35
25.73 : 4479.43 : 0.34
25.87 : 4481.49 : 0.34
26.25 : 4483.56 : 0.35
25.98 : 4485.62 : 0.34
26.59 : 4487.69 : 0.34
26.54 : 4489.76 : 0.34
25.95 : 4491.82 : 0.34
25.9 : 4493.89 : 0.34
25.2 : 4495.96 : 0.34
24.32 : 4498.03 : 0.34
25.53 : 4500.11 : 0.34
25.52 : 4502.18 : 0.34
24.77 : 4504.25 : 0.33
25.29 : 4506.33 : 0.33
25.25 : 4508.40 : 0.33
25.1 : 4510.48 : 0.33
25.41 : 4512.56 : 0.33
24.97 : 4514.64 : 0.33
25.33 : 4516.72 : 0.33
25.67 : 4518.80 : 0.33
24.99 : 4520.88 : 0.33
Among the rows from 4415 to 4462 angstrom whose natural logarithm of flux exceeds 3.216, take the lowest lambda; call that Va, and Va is 4440.41 angstrom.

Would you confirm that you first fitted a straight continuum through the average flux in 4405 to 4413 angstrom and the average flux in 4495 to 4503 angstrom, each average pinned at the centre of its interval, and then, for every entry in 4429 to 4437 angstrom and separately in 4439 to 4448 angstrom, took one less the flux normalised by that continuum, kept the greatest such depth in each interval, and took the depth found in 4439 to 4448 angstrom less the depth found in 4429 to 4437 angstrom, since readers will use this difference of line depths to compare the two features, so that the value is -0.010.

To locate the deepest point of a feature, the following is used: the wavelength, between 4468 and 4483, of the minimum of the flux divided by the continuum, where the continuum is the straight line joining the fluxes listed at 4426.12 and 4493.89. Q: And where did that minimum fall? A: 4477.37 angstrom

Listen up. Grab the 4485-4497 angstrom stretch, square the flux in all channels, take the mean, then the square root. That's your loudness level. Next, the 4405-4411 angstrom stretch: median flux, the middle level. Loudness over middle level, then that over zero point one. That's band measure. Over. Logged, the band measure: 11.6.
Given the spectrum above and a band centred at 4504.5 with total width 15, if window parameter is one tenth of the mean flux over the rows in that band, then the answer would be 2.51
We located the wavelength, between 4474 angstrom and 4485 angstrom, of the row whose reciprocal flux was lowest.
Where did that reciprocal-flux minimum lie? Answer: 4483.56 angstrom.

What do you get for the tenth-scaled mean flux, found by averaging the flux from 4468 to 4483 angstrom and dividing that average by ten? 2.58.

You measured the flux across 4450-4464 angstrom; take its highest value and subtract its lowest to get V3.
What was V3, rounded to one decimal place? 1.0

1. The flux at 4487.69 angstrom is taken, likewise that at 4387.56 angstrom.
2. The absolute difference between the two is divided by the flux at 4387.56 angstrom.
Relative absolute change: 0.245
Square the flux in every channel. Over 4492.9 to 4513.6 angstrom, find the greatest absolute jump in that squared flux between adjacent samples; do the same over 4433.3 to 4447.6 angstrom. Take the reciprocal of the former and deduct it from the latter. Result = 38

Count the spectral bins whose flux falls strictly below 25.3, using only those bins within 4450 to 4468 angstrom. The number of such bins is 3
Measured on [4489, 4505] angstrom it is 3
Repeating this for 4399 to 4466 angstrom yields 26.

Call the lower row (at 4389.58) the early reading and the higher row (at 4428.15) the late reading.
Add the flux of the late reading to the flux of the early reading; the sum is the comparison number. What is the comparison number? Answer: 46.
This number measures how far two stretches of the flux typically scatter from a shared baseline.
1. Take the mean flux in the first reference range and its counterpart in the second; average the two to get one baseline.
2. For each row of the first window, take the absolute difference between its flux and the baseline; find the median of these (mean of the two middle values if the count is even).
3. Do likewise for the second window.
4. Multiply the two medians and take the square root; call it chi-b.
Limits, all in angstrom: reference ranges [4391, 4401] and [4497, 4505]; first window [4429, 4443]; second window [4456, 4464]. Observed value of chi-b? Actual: 1.4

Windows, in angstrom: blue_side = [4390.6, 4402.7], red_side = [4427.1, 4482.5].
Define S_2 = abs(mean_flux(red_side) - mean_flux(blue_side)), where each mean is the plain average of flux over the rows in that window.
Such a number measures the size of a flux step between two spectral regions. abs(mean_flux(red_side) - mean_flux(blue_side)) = 2.9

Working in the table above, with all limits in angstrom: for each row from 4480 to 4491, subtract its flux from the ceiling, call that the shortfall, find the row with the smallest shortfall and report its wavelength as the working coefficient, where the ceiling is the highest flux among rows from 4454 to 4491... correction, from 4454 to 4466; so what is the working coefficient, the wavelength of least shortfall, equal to 4487.69 angstrom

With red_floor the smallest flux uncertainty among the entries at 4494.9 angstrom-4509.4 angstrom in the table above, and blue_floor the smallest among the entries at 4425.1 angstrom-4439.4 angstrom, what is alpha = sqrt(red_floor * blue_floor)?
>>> 0.335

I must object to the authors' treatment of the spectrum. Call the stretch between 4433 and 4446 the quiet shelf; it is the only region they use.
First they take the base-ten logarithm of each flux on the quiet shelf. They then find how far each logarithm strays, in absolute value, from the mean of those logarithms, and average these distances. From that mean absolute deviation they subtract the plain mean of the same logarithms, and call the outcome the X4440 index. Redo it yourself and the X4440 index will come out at -1.39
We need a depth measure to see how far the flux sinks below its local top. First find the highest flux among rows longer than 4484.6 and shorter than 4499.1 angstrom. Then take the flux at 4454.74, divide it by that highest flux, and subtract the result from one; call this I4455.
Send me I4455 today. 0.047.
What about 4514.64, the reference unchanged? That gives 0.061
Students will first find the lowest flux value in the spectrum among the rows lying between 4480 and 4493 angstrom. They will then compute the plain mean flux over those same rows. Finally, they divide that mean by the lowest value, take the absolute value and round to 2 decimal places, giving 1.01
